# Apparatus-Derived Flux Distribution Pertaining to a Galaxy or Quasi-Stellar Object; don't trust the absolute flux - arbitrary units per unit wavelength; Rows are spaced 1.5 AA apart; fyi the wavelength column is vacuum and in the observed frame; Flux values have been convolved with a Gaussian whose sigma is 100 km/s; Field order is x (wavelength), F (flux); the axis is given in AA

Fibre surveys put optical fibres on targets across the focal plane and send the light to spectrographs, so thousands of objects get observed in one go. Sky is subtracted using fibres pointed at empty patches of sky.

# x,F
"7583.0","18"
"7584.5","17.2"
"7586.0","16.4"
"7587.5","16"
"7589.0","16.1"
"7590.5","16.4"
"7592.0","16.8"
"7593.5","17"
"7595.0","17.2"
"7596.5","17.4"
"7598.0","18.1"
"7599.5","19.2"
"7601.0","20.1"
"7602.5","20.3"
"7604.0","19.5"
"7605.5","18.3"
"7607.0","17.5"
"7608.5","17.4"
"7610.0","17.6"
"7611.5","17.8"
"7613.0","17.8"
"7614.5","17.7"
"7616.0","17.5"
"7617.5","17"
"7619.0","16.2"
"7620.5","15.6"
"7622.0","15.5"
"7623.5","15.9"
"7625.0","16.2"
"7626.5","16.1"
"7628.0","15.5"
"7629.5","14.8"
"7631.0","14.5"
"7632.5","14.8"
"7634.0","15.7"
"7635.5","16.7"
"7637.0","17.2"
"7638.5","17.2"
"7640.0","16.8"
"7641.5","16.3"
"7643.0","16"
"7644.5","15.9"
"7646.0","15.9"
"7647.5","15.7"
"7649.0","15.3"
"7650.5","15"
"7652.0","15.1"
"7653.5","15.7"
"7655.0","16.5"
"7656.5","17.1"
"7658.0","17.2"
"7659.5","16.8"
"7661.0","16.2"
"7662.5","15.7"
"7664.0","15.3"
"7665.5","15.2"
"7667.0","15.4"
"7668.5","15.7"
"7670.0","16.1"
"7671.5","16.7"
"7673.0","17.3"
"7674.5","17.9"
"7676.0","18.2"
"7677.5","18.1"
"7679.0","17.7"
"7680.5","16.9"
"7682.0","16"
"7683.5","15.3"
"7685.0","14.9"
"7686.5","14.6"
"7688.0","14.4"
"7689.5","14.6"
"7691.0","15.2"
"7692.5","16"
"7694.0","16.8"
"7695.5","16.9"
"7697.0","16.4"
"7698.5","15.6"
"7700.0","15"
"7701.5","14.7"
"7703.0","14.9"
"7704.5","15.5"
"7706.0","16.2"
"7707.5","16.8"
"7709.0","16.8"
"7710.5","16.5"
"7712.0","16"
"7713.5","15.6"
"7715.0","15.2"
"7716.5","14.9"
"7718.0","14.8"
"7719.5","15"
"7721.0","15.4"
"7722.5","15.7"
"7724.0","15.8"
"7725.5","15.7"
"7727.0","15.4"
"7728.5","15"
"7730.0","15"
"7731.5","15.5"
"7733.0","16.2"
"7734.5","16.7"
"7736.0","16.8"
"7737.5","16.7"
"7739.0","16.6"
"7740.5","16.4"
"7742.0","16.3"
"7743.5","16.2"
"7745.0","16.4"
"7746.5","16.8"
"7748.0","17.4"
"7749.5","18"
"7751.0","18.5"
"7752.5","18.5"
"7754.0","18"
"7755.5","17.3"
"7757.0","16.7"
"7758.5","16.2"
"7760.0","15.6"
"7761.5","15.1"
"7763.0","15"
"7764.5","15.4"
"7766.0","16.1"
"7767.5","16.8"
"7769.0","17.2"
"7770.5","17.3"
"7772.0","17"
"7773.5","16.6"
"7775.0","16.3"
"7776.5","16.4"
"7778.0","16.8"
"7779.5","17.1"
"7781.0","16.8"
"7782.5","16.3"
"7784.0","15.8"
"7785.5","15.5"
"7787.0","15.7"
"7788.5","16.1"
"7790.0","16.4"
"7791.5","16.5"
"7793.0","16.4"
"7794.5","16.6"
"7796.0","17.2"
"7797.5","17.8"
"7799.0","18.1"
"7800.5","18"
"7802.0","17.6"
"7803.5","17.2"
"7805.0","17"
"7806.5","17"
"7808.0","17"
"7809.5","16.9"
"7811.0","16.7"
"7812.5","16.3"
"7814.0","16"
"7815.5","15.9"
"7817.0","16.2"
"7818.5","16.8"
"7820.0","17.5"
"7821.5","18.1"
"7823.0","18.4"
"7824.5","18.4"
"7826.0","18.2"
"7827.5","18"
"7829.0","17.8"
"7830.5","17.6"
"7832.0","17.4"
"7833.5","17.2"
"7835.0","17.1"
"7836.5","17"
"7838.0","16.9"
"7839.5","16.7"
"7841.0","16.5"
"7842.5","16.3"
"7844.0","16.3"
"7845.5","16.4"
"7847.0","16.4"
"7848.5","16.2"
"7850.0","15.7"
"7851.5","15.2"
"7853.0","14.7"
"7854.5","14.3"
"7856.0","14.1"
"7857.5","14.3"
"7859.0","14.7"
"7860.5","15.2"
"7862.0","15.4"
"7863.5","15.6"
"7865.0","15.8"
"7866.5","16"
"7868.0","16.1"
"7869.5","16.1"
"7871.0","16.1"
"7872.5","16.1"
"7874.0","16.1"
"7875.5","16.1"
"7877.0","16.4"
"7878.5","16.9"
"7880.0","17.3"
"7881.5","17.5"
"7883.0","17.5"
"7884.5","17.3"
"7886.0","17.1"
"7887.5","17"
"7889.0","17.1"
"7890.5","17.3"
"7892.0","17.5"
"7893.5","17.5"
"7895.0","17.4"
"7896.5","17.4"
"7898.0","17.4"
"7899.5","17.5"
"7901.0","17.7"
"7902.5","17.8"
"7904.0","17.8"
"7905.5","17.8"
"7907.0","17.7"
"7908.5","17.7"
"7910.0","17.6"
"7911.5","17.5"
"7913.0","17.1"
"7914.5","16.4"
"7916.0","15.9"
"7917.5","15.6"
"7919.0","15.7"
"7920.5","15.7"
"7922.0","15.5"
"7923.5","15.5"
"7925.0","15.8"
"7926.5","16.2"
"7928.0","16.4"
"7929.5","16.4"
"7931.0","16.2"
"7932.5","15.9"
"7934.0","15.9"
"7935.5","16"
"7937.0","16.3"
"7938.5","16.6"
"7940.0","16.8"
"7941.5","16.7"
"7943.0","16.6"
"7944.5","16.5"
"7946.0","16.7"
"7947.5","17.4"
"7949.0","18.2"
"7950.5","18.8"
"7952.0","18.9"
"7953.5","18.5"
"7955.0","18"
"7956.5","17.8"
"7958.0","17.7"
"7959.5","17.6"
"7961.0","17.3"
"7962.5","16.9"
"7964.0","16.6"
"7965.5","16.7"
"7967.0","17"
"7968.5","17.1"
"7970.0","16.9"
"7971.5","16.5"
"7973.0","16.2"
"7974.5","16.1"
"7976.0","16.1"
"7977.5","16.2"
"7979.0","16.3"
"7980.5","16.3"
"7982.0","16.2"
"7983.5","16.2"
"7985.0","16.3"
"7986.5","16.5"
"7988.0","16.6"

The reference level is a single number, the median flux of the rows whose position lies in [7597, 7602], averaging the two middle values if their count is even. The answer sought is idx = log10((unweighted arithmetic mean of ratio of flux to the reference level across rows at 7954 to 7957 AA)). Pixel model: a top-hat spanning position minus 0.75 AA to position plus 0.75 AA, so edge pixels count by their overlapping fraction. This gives -0.03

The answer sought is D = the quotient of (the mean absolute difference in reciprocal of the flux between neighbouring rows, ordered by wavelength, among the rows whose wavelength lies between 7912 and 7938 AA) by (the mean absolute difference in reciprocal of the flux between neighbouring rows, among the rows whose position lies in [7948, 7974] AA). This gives 1.0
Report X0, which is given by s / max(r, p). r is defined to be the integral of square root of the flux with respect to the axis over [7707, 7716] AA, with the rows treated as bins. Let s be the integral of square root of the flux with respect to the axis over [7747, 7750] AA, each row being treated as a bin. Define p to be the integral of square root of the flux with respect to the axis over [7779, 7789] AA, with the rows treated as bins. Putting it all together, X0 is 0.31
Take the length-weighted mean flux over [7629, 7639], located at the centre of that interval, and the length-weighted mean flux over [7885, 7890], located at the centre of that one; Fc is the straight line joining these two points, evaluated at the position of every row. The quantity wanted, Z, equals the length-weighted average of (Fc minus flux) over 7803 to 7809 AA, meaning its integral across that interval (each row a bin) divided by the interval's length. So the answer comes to -0.4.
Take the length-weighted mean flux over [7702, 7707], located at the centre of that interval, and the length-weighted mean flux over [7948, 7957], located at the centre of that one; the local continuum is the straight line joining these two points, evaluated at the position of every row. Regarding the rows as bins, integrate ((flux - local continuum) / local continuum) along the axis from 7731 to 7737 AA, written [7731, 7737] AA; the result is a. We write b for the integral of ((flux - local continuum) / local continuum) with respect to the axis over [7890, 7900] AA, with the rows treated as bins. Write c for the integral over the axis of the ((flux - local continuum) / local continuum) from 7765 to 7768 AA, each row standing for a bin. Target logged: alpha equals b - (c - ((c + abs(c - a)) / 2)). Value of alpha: -0.1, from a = 0.17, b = -0.2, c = 0.01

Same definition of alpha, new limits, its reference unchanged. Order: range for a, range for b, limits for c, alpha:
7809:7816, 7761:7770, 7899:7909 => -0.1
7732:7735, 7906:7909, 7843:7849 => 0.3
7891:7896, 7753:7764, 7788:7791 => 0.1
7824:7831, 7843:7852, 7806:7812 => -0.4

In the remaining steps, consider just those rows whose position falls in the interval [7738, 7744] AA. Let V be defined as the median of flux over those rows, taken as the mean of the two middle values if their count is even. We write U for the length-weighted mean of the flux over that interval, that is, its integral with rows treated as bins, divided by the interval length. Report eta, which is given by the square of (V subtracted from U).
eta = 0.0021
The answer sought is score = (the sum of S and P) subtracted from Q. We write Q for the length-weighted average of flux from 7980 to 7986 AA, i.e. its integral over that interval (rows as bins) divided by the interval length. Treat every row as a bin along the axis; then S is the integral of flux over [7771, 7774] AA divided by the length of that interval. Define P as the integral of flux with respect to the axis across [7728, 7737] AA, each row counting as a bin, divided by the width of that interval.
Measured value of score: -16.5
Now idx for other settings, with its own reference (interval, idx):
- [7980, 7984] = -0.07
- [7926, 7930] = -0.07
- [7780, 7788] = -0.08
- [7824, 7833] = -0.03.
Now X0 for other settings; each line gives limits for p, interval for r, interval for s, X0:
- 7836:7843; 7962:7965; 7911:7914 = 0.44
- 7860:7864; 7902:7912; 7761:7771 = 0.95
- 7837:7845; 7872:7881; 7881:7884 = 0.34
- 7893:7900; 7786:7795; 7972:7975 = 0.33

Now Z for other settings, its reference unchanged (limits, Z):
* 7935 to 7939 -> 1.0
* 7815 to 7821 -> 0.1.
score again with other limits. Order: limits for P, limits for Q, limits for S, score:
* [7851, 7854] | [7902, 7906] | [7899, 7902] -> -14.7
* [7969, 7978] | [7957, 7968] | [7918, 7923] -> -14.9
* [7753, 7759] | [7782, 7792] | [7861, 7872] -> -17.0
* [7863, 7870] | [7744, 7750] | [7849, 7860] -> -13.6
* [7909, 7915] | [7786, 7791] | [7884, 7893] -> -18.4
